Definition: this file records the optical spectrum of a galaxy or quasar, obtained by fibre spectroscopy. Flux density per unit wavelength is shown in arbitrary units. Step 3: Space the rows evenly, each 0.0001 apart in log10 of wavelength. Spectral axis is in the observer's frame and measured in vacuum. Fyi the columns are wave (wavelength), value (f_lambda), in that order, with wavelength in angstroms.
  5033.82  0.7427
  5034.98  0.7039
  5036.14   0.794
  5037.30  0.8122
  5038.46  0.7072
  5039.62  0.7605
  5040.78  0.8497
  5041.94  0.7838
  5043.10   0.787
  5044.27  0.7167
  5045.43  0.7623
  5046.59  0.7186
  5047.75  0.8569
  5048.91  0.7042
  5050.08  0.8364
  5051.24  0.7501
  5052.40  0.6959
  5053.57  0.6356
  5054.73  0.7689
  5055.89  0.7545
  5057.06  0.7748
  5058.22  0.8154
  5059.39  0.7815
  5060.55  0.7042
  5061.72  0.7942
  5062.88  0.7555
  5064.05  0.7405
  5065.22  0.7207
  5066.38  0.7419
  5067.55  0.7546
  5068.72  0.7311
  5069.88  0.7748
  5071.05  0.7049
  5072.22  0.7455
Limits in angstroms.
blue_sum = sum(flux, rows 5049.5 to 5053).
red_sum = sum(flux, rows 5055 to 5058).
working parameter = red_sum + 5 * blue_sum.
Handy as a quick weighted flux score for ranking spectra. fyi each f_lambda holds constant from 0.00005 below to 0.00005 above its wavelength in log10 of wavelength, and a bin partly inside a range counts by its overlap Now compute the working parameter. 13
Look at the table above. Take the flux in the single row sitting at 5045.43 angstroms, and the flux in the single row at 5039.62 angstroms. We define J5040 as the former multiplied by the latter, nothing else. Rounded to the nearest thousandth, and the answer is 0.580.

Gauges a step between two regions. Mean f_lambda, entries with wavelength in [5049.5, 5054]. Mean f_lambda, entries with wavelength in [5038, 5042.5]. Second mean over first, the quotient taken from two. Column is 0.94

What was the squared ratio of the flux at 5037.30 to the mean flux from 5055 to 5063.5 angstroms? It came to 1.12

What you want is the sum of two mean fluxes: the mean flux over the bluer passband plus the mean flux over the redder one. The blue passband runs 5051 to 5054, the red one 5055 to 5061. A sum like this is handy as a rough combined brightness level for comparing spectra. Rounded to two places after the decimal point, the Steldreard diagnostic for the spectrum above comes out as 1.46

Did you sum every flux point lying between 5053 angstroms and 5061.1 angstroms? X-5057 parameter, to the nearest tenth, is 5.2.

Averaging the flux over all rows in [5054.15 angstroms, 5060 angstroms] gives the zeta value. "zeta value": 0.779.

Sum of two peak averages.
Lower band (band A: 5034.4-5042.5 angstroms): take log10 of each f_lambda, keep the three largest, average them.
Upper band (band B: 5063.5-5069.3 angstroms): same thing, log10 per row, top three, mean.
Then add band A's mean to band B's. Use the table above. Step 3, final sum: -0.215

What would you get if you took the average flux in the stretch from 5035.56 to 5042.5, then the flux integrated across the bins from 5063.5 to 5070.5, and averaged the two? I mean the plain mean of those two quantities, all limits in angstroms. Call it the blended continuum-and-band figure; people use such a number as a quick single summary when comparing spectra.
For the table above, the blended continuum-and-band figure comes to 2.996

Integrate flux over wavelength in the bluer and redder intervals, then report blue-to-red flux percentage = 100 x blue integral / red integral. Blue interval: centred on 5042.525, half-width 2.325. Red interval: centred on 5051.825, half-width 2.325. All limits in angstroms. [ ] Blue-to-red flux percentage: 107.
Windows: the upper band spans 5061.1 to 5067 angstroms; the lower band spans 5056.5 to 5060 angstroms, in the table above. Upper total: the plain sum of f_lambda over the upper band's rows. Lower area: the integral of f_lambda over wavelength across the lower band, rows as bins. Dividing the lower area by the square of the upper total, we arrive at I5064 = 0.20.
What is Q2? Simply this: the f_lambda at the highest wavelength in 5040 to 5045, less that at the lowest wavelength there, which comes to -0.13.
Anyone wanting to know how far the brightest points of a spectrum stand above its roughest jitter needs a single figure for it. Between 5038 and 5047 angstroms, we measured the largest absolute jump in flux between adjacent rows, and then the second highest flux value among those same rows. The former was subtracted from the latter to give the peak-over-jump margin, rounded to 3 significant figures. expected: 0.698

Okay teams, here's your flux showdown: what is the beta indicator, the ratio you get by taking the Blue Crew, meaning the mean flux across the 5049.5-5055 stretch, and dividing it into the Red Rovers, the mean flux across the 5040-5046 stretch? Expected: 1.058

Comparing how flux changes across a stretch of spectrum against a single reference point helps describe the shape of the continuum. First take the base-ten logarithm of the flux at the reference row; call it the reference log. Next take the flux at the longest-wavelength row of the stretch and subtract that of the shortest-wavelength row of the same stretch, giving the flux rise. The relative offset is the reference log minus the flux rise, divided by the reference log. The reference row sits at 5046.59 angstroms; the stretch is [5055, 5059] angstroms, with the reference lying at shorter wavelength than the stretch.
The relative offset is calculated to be 1.42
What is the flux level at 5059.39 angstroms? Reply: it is 0.7815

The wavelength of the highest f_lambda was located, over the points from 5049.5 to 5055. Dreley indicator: 5050.08 angstroms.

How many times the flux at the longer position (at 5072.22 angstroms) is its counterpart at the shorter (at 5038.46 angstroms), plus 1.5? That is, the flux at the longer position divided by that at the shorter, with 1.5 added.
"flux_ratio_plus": 2.55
